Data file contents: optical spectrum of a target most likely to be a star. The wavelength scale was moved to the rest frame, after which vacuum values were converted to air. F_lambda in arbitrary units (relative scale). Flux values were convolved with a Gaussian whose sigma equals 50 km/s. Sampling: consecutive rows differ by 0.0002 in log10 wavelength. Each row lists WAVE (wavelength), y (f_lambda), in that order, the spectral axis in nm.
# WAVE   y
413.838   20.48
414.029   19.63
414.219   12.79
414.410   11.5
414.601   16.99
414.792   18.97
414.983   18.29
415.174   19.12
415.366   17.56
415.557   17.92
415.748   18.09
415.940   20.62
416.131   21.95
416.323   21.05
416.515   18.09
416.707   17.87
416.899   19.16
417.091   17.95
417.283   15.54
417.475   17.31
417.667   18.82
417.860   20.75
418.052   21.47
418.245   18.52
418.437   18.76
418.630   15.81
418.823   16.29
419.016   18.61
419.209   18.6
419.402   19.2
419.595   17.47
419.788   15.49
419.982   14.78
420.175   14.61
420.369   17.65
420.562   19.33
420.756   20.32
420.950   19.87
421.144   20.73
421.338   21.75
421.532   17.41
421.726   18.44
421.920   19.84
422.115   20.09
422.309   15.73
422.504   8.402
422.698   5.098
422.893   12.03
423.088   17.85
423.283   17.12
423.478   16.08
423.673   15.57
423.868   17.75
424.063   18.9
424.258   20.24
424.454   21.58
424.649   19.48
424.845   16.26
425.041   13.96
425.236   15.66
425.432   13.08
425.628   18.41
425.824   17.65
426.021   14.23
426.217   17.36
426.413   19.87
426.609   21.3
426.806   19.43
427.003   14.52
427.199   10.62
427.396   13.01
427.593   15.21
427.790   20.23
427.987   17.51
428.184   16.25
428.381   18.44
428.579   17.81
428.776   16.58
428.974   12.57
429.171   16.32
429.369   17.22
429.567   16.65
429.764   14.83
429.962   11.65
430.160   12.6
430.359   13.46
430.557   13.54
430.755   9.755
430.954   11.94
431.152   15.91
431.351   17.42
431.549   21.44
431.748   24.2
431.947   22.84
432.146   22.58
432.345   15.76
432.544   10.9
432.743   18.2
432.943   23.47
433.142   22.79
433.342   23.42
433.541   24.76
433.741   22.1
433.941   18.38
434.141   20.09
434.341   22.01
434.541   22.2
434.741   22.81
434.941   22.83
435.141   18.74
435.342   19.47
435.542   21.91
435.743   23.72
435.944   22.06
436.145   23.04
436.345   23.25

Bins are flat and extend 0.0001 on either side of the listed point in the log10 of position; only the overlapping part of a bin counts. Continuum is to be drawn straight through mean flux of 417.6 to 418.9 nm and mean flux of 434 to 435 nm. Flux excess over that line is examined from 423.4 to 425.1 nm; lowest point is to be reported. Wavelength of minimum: 425.041 nm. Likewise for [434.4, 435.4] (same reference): 435.141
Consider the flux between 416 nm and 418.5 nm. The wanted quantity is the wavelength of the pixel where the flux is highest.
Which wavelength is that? 416.131 nm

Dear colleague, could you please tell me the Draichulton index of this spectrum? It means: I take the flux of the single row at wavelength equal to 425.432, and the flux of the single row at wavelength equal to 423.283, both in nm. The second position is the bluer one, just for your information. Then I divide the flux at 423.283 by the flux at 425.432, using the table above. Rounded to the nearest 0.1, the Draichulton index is 1.3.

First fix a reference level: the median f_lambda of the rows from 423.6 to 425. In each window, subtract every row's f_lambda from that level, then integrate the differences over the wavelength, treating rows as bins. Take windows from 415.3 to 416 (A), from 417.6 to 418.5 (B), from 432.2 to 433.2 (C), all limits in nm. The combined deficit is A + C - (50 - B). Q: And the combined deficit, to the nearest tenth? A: -49.8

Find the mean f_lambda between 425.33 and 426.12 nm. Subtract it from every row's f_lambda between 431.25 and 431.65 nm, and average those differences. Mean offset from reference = 3.6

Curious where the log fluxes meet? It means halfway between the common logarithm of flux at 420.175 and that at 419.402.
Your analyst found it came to 1.22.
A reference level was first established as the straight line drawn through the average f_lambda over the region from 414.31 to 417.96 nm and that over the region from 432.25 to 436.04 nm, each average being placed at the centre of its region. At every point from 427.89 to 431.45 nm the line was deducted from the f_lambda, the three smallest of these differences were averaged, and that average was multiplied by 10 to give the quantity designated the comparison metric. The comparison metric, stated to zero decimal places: -92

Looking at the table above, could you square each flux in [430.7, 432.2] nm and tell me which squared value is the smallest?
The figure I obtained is 95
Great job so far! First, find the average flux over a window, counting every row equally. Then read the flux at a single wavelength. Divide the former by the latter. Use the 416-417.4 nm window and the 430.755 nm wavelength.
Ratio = 1.93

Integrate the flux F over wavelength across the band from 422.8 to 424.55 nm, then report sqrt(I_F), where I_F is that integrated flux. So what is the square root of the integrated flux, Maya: 5.5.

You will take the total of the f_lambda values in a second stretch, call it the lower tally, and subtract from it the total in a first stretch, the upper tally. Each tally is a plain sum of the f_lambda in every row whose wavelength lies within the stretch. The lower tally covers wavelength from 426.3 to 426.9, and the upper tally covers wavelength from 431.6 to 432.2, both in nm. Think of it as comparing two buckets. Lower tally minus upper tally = -9.0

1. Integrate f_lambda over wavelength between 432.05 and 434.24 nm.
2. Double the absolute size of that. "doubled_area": 89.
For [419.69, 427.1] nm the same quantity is 253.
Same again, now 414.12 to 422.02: 287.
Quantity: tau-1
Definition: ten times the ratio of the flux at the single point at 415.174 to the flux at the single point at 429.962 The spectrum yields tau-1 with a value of 16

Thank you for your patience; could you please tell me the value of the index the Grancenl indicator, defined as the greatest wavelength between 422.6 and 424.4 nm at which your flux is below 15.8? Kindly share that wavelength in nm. 423.673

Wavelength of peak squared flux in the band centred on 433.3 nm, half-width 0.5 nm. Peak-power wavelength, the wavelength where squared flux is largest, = 433.541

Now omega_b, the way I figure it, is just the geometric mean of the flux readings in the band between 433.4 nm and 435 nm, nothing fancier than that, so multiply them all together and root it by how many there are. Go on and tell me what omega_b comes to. 21.8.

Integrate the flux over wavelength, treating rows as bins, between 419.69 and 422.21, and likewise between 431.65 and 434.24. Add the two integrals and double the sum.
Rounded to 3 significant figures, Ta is 201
